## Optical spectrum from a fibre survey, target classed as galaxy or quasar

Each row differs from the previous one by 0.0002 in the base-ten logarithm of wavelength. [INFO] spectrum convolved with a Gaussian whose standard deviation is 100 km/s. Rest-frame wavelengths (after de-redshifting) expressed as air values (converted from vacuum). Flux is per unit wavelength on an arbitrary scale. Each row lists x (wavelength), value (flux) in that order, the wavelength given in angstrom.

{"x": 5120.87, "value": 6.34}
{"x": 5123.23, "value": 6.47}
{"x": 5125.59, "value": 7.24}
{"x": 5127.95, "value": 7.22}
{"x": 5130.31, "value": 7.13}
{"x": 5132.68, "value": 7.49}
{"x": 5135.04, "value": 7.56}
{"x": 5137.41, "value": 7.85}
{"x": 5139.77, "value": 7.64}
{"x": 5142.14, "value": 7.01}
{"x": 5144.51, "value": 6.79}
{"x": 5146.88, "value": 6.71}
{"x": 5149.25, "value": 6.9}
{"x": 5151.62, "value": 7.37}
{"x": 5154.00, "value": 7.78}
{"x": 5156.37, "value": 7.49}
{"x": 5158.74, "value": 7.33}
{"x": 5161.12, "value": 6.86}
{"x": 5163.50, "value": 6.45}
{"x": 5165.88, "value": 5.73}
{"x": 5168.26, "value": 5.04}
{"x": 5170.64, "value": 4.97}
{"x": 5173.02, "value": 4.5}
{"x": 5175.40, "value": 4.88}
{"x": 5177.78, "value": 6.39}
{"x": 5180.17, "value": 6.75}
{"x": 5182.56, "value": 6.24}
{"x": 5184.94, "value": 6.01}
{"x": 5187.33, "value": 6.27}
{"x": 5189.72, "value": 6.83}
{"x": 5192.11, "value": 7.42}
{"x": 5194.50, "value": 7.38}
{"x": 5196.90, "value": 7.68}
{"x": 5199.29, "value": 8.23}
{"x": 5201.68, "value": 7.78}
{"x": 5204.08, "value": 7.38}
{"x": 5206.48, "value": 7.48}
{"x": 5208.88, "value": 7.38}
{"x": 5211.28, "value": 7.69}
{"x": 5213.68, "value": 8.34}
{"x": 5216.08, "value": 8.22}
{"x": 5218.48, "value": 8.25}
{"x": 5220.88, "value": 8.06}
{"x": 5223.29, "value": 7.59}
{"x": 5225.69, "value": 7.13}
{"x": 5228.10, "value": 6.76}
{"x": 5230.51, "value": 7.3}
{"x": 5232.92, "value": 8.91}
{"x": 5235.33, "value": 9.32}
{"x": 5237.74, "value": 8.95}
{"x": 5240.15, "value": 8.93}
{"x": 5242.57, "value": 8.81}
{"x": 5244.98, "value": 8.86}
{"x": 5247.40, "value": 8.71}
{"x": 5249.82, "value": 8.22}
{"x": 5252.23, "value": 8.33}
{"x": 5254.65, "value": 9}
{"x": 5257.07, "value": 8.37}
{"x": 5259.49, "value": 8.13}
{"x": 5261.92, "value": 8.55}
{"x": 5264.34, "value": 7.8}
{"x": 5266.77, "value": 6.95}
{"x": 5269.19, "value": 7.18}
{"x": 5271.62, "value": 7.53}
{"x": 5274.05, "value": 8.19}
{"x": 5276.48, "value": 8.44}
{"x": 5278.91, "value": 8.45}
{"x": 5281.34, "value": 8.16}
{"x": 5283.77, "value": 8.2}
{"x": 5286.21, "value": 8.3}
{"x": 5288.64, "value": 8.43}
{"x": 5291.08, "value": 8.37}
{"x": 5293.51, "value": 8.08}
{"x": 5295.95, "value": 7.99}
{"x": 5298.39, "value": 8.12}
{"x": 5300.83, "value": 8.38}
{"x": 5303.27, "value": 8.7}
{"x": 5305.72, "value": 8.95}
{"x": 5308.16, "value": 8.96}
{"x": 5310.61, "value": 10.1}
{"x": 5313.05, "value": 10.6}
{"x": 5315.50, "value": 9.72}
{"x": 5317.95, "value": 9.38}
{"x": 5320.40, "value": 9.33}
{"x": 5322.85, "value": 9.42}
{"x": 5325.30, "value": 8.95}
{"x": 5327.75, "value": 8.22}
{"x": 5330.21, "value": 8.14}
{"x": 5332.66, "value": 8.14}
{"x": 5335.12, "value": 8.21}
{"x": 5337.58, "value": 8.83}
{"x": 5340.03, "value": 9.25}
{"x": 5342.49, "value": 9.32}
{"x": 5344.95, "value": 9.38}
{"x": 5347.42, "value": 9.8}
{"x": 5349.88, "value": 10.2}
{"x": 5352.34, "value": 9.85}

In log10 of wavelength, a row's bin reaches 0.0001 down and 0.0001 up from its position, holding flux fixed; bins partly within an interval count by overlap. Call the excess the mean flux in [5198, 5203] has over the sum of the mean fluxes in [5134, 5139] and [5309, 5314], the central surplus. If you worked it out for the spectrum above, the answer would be -10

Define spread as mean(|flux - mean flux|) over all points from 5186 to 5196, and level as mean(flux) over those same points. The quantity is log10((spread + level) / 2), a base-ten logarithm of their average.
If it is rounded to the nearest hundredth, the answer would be 0.57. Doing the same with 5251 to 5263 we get 0.64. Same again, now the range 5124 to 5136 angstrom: 0.57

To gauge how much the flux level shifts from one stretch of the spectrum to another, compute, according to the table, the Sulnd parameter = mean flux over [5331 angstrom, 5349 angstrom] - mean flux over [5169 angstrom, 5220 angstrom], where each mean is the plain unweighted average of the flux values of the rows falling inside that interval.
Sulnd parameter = 2.0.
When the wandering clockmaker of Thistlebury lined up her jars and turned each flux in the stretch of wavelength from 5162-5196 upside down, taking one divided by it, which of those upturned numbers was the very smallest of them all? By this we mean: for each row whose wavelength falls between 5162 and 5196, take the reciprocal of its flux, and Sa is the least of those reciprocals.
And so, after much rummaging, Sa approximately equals 0.135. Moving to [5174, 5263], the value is 0.107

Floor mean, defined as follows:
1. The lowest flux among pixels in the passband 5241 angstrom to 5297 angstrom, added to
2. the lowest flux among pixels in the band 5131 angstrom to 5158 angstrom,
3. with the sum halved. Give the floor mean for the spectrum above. 6.83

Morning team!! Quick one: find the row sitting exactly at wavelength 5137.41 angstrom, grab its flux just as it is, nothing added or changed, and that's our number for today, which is 7.85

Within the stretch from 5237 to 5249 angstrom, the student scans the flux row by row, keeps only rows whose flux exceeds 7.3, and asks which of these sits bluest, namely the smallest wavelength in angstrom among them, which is 5237.74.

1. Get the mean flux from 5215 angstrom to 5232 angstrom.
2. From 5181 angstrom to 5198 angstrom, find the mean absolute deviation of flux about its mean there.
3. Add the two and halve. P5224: 4.1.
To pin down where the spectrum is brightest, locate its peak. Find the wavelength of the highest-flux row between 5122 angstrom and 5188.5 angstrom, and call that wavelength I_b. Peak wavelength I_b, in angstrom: 5137.41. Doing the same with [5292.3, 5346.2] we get 5313.05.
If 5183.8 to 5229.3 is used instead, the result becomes 5213.68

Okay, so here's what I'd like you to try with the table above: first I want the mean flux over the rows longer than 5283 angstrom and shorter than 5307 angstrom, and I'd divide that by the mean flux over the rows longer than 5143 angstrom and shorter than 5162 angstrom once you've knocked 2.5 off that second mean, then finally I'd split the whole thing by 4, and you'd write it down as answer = 0.449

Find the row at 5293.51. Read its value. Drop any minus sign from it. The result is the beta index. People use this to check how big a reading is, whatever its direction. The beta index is 8.1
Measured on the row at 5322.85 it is 9.4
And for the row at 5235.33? 9.3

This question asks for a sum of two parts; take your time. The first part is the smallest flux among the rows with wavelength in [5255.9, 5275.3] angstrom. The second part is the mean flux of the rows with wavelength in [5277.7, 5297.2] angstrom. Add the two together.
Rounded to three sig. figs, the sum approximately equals 15.2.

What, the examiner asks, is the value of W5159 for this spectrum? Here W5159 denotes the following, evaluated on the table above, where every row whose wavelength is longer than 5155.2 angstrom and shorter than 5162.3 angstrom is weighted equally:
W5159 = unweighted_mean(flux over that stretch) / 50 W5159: 0.145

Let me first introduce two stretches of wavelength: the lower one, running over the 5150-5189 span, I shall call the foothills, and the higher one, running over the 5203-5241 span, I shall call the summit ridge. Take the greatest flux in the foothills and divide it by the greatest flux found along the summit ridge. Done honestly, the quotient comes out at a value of 0.83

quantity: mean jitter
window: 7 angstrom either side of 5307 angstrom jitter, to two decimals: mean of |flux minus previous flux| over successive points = 0.44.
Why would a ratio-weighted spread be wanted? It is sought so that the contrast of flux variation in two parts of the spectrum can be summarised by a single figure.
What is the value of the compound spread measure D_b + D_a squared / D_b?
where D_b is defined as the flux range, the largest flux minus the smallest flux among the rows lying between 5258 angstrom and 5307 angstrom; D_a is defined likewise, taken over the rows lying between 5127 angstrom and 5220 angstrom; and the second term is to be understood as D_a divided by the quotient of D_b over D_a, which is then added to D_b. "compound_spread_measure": 9.4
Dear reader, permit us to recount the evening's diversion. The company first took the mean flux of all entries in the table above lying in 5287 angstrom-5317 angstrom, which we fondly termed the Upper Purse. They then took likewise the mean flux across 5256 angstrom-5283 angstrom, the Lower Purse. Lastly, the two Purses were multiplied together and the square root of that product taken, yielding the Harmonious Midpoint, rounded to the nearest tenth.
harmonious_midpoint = 8.4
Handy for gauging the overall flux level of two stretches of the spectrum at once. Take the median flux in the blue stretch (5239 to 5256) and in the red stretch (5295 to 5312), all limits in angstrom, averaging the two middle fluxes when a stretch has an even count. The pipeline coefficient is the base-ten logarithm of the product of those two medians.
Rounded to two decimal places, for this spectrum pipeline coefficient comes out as 1.88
